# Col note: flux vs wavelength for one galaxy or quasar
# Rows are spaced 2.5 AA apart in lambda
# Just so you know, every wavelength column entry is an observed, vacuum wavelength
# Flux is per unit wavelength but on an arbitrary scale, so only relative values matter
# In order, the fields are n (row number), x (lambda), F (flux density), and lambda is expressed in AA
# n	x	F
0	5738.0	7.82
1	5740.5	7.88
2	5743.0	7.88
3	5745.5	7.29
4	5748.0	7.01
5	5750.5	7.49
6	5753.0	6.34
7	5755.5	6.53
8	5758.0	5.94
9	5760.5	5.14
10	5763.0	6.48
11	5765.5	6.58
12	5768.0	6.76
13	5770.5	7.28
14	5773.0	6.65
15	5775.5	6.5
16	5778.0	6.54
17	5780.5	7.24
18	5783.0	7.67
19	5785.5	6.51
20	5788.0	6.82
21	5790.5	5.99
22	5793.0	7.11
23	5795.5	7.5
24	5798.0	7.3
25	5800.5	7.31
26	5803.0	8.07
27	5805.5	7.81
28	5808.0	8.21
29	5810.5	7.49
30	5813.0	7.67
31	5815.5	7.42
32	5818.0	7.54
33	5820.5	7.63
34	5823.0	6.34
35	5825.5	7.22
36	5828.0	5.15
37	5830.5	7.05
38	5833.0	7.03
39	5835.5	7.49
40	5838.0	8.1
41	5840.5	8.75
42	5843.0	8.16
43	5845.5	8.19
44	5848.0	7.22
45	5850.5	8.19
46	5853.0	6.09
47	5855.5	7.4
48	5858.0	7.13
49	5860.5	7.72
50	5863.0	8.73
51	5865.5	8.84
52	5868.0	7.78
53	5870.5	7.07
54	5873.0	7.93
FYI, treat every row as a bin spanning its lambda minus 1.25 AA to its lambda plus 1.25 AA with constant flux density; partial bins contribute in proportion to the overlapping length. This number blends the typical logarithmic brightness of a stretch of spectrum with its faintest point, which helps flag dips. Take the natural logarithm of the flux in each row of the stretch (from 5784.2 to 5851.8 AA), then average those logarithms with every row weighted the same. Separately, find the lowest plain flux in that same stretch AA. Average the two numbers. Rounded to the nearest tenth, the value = 3.6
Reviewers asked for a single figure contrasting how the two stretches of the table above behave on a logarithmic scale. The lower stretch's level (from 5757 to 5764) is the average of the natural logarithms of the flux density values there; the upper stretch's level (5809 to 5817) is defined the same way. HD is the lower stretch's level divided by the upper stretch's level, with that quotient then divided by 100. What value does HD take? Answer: 0.0087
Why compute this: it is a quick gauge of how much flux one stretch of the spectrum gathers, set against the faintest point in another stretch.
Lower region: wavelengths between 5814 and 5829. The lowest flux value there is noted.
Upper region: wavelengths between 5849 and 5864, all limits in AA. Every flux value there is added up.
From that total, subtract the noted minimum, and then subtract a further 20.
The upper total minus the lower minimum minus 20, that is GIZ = 20.1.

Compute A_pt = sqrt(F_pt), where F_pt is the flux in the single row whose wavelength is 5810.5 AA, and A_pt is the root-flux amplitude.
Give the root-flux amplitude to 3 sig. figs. 2.74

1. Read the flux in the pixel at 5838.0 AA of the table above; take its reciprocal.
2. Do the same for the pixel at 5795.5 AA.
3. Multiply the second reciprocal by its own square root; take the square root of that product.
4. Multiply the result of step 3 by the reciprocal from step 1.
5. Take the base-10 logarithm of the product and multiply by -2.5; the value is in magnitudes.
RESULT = 3.91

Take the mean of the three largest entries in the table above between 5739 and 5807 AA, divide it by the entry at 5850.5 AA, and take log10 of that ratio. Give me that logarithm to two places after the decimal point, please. -0.01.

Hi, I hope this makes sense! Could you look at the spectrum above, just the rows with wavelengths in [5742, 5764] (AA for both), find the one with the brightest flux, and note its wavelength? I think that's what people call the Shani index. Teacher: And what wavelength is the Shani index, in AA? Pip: 5743.0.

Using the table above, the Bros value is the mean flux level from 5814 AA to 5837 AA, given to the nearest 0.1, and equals 7.0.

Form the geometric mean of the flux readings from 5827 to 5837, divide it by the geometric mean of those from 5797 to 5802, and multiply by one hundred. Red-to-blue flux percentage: 91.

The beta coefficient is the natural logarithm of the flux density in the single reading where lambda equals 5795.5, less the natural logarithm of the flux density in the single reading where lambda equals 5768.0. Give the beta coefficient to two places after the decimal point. 0.10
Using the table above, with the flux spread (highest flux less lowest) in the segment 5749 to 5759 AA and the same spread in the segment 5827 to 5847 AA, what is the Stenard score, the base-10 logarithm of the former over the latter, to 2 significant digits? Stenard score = -0.37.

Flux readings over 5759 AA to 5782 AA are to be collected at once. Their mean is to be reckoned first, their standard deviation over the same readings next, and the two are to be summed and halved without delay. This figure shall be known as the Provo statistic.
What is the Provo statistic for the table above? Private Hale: 3.6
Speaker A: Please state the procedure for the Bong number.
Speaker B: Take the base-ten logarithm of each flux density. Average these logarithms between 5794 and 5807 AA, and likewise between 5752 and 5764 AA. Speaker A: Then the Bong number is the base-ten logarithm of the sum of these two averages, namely 0.221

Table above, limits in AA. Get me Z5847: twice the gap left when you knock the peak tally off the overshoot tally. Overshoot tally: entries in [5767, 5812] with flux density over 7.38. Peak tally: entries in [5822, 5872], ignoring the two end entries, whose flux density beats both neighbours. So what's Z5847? -2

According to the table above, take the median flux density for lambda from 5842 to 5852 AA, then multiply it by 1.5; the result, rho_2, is 12.3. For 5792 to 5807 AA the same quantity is 11.1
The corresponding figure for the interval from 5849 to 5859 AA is 10.9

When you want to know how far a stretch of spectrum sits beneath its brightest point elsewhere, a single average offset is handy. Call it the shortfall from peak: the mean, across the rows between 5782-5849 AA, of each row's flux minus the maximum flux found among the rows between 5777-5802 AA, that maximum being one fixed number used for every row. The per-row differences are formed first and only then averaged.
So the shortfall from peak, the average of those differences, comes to -0.3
